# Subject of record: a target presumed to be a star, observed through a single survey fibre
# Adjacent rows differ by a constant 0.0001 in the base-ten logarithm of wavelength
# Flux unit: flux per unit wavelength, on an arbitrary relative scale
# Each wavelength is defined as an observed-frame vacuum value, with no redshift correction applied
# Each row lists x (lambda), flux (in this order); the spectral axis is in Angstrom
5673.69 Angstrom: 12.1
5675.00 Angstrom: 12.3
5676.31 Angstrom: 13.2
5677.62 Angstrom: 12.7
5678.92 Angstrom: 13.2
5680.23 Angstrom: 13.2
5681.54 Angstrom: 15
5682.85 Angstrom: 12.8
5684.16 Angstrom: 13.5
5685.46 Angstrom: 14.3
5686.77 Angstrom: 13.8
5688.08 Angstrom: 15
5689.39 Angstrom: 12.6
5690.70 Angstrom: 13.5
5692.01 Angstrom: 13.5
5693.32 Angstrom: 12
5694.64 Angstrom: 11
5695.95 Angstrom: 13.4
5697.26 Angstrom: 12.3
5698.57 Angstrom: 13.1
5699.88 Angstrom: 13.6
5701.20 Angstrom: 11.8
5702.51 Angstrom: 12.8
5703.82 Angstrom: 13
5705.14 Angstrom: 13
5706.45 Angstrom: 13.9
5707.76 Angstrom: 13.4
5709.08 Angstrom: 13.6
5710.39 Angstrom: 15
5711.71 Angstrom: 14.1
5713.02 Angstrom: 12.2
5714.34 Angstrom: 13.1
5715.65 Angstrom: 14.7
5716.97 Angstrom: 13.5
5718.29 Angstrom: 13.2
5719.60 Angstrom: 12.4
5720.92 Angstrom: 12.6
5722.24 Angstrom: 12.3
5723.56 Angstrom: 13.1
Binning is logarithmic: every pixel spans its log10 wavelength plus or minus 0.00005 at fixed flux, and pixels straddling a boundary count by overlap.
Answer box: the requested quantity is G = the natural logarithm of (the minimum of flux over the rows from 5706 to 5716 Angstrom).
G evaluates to 2.50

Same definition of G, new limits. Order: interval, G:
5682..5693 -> 2.53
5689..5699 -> 2.40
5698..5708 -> 2.47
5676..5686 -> 2.54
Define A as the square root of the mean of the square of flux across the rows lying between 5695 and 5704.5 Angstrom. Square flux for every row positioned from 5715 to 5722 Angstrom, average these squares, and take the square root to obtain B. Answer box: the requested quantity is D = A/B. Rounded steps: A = 12.9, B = 13.3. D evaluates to 0.97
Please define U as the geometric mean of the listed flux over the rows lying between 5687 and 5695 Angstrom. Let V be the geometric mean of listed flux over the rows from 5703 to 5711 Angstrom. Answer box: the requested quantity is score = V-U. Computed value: 0.8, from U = 12.9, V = 13.6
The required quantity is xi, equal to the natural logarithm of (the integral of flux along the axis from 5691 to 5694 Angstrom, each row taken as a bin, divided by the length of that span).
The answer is 2.549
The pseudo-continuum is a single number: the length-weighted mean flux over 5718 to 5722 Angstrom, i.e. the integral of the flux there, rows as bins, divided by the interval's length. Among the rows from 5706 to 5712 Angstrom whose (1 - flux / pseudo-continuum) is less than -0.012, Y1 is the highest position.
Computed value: 5711.71 Angstrom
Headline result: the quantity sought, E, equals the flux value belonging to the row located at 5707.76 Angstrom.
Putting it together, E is 13.4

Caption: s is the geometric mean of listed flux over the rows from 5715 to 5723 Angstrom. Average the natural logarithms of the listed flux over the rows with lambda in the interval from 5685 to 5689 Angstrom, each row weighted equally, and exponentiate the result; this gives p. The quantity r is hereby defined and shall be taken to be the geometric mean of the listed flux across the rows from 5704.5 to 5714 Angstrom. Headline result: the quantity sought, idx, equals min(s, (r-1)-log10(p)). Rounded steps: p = 14.4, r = 13.6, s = 13.1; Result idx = 11.4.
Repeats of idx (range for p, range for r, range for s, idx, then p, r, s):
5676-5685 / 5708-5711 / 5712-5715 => 12.2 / 13.4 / 14.3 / 12.6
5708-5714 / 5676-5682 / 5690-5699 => 11.3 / 13.7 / 13.4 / 12.7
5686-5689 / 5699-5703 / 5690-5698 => 10.6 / 14.4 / 12.7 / 12.6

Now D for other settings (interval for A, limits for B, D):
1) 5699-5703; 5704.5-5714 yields 0.94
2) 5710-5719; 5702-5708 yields 1.04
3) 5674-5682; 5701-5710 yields 1.02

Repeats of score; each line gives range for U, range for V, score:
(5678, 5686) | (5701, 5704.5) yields -1.1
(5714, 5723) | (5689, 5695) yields -0.6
